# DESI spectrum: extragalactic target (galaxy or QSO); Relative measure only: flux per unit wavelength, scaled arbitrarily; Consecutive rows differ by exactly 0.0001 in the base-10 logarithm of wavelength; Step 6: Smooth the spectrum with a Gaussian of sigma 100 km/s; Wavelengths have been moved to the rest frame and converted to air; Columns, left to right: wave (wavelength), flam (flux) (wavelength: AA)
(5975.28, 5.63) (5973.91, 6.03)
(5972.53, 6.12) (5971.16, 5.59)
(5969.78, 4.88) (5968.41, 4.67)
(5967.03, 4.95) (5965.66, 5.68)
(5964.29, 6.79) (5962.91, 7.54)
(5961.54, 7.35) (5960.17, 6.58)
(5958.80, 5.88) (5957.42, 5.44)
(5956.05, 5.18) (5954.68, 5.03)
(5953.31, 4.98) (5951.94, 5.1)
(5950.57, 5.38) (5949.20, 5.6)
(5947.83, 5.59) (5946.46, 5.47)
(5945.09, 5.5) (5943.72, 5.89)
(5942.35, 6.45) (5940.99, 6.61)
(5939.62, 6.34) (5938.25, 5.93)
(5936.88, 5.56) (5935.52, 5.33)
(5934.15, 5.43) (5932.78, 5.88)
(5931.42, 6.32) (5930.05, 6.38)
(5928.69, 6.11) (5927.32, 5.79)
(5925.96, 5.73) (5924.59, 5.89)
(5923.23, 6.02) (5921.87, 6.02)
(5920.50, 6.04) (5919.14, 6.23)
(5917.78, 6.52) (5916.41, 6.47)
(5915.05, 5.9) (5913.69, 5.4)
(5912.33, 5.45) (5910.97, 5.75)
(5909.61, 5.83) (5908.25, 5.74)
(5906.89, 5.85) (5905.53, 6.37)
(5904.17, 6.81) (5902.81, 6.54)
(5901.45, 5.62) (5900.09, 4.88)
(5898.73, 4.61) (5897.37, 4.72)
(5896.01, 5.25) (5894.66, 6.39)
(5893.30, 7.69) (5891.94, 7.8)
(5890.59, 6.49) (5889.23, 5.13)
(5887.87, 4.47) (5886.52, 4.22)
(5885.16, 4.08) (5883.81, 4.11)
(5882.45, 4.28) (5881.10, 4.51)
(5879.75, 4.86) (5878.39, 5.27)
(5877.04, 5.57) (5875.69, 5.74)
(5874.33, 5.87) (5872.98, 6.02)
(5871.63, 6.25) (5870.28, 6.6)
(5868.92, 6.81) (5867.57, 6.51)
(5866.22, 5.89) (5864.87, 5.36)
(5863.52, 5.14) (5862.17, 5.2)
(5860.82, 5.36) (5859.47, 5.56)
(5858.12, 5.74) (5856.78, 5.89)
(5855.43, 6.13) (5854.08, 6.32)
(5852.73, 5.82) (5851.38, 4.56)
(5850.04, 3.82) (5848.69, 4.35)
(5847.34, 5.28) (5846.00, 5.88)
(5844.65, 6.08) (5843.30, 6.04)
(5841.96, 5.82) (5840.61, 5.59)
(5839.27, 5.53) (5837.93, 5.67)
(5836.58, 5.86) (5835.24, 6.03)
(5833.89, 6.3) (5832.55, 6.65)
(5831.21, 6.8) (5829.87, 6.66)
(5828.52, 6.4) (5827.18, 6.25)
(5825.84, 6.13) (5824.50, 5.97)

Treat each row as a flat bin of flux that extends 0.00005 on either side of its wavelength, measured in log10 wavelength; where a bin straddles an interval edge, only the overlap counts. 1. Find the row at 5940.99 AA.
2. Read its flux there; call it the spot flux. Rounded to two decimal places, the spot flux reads 6.61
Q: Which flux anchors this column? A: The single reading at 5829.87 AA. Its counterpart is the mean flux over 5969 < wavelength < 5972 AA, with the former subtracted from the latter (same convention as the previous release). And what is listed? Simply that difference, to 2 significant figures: -1.4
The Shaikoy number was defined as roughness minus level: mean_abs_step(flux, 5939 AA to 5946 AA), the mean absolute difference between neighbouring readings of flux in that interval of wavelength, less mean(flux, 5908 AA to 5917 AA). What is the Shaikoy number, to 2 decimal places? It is -5.45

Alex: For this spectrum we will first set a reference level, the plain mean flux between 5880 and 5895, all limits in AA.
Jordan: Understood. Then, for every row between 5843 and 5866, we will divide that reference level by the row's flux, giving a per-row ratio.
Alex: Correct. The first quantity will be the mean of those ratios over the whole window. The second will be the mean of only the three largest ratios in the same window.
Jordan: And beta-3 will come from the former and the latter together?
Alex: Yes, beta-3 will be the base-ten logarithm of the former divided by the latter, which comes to -0.103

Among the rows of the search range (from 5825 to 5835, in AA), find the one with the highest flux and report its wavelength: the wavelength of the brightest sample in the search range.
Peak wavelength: 5831.21 AA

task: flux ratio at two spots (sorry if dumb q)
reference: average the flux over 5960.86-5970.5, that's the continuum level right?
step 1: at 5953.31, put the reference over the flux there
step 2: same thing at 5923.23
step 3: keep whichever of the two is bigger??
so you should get 1.20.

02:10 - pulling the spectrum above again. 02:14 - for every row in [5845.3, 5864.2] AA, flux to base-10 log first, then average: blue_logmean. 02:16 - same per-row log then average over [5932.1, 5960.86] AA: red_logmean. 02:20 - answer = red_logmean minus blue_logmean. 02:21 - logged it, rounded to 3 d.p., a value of 0.027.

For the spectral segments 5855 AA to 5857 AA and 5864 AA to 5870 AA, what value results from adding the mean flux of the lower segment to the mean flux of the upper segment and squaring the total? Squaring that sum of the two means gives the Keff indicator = 148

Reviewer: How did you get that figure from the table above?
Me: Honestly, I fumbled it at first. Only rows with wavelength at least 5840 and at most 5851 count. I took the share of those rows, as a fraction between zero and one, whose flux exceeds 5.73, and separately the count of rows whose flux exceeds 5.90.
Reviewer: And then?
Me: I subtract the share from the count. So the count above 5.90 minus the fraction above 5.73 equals 1.5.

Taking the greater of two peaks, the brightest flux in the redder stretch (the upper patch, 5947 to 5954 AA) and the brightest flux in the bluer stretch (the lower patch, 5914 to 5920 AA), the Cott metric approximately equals 6.52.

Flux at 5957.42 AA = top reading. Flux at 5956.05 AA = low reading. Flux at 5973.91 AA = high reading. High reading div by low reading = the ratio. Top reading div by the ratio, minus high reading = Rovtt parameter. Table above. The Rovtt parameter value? -1.4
